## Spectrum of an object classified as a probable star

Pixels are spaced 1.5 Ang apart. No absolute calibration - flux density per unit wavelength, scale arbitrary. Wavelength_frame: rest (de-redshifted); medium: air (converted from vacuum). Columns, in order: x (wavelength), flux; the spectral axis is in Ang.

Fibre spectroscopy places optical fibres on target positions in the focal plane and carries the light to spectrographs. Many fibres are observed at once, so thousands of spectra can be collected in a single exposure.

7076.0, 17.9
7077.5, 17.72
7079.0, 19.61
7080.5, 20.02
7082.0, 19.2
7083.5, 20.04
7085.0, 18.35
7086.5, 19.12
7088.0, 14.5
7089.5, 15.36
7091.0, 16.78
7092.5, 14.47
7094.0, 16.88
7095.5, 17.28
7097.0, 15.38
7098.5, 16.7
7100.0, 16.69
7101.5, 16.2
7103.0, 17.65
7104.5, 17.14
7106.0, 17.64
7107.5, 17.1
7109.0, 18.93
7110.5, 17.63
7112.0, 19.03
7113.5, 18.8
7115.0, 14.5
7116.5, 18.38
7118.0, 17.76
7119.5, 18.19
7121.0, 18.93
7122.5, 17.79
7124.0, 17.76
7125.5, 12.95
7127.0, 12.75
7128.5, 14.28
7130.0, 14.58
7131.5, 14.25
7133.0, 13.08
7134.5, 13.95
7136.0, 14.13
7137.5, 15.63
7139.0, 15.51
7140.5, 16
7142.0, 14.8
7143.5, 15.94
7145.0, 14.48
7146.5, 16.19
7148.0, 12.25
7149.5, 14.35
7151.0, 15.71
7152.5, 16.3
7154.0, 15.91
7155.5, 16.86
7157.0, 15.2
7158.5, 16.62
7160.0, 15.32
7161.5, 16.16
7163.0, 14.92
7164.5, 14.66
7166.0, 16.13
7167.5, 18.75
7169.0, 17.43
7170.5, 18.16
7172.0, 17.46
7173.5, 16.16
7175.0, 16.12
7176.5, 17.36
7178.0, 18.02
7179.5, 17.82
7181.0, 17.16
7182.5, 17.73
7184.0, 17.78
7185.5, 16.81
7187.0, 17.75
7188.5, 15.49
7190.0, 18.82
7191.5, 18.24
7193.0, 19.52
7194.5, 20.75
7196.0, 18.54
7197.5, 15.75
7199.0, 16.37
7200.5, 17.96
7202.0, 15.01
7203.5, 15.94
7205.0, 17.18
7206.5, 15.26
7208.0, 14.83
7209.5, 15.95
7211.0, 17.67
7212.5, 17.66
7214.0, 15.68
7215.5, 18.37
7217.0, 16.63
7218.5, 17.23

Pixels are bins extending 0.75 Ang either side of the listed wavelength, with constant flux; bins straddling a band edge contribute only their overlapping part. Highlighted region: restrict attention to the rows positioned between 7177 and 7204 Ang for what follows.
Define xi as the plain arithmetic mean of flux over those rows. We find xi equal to 17.5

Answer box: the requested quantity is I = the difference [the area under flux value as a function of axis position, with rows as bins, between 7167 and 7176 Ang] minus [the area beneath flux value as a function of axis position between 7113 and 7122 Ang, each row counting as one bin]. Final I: -4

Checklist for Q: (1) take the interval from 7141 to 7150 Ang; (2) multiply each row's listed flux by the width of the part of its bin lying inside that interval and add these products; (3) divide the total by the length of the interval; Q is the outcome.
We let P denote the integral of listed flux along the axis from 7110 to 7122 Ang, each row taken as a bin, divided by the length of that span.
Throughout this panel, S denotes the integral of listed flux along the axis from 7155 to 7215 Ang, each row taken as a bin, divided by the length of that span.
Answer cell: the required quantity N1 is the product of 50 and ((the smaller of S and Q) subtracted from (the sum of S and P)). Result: 1006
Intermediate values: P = 17.9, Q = 14.7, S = 16.9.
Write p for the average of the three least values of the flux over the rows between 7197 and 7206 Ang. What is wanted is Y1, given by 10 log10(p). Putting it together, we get 11.9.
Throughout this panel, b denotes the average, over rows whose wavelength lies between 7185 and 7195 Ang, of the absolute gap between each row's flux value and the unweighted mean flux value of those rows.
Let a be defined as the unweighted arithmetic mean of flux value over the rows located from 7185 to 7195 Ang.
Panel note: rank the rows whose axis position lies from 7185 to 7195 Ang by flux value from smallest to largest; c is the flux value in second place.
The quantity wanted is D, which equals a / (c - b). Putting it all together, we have 1.17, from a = 18.2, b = 1.30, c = 16.81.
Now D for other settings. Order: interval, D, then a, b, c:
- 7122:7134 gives 1.29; 14.7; 1.55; 12.95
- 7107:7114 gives 1.08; 18.3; 0.75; 17.63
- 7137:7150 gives 1.12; 15.0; 0.93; 14.35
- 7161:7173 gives 1.22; 16.7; 1.24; 14.92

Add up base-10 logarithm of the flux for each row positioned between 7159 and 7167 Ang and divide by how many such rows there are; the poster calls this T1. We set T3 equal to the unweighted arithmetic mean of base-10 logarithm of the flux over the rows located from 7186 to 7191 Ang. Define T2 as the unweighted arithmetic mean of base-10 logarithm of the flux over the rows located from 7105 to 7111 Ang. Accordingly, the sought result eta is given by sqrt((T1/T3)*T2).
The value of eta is 1.10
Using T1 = 1.188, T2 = 1.25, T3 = 1.24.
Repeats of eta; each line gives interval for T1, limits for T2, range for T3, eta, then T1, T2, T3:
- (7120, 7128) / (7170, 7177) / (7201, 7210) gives 1.11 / 1.199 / 1.23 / 1.20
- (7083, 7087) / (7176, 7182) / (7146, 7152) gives 1.17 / 1.282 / 1.25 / 1.16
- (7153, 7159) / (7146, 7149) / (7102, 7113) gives 1.05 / 1.208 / 1.15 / 1.25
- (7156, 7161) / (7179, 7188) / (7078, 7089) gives 1.08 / 1.196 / 1.24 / 1.27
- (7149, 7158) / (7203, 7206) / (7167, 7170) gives 1.08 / 1.196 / 1.22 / 1.26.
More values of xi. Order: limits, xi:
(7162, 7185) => 17.0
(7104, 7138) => 16.3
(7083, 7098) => 16.8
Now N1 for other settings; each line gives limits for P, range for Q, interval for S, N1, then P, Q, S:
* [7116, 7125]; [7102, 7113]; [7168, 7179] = 899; 18.0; 17.9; 17.3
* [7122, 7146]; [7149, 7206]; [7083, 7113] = 754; 14.9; 16.9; 17.1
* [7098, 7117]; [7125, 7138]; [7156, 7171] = 989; 17.4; 13.9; 16.3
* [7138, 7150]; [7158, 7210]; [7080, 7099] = 760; 15.0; 17.0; 17.2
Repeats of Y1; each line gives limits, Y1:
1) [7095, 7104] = 12.1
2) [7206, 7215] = 11.8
